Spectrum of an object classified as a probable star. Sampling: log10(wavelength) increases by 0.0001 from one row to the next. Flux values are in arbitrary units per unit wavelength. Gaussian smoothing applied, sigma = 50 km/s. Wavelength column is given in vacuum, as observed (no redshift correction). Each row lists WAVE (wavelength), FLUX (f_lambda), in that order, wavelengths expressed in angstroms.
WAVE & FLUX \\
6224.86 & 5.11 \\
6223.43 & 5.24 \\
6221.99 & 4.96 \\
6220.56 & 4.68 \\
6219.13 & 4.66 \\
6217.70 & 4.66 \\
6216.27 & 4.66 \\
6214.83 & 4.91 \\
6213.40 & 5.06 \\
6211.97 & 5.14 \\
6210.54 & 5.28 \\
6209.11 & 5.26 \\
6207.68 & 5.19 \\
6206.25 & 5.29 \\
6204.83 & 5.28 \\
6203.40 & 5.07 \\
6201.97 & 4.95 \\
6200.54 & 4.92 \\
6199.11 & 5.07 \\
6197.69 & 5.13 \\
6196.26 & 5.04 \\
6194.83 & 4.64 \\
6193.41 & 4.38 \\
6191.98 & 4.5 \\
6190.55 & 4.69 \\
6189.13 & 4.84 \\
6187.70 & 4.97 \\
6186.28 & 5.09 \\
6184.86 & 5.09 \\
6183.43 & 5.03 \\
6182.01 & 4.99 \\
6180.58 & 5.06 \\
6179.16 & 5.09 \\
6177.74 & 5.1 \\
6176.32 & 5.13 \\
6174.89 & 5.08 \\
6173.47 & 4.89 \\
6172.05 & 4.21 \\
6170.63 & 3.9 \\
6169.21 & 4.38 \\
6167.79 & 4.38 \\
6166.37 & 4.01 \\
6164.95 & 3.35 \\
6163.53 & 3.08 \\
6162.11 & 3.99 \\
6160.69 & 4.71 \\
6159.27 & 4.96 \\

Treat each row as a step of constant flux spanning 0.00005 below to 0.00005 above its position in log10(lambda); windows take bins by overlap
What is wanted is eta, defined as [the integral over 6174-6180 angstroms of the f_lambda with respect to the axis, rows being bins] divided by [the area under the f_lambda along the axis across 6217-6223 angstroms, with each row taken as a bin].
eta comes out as 1.1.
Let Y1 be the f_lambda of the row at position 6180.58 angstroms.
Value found 5.06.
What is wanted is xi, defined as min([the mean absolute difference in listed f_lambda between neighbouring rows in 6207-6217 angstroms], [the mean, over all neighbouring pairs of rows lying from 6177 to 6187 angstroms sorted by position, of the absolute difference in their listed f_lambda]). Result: 0.035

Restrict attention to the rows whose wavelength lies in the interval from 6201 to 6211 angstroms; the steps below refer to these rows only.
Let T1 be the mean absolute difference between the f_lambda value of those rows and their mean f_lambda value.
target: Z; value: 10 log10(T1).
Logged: -9.9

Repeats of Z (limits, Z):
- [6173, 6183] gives -12.1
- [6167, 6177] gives -4.0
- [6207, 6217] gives -7.8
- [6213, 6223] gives -8.2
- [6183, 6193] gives -7.4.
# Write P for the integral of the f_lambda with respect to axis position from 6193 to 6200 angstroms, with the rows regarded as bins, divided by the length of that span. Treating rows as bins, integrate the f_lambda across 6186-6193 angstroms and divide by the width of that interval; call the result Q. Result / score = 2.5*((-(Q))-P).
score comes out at -24.1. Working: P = 4.9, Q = 4.78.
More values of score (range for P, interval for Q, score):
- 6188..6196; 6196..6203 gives -24.2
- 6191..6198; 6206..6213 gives -24.8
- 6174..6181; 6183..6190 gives -25.2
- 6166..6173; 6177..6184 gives -23.2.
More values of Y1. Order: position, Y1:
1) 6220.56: 4.68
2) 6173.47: 4.89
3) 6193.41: 4.38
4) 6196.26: 5.04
